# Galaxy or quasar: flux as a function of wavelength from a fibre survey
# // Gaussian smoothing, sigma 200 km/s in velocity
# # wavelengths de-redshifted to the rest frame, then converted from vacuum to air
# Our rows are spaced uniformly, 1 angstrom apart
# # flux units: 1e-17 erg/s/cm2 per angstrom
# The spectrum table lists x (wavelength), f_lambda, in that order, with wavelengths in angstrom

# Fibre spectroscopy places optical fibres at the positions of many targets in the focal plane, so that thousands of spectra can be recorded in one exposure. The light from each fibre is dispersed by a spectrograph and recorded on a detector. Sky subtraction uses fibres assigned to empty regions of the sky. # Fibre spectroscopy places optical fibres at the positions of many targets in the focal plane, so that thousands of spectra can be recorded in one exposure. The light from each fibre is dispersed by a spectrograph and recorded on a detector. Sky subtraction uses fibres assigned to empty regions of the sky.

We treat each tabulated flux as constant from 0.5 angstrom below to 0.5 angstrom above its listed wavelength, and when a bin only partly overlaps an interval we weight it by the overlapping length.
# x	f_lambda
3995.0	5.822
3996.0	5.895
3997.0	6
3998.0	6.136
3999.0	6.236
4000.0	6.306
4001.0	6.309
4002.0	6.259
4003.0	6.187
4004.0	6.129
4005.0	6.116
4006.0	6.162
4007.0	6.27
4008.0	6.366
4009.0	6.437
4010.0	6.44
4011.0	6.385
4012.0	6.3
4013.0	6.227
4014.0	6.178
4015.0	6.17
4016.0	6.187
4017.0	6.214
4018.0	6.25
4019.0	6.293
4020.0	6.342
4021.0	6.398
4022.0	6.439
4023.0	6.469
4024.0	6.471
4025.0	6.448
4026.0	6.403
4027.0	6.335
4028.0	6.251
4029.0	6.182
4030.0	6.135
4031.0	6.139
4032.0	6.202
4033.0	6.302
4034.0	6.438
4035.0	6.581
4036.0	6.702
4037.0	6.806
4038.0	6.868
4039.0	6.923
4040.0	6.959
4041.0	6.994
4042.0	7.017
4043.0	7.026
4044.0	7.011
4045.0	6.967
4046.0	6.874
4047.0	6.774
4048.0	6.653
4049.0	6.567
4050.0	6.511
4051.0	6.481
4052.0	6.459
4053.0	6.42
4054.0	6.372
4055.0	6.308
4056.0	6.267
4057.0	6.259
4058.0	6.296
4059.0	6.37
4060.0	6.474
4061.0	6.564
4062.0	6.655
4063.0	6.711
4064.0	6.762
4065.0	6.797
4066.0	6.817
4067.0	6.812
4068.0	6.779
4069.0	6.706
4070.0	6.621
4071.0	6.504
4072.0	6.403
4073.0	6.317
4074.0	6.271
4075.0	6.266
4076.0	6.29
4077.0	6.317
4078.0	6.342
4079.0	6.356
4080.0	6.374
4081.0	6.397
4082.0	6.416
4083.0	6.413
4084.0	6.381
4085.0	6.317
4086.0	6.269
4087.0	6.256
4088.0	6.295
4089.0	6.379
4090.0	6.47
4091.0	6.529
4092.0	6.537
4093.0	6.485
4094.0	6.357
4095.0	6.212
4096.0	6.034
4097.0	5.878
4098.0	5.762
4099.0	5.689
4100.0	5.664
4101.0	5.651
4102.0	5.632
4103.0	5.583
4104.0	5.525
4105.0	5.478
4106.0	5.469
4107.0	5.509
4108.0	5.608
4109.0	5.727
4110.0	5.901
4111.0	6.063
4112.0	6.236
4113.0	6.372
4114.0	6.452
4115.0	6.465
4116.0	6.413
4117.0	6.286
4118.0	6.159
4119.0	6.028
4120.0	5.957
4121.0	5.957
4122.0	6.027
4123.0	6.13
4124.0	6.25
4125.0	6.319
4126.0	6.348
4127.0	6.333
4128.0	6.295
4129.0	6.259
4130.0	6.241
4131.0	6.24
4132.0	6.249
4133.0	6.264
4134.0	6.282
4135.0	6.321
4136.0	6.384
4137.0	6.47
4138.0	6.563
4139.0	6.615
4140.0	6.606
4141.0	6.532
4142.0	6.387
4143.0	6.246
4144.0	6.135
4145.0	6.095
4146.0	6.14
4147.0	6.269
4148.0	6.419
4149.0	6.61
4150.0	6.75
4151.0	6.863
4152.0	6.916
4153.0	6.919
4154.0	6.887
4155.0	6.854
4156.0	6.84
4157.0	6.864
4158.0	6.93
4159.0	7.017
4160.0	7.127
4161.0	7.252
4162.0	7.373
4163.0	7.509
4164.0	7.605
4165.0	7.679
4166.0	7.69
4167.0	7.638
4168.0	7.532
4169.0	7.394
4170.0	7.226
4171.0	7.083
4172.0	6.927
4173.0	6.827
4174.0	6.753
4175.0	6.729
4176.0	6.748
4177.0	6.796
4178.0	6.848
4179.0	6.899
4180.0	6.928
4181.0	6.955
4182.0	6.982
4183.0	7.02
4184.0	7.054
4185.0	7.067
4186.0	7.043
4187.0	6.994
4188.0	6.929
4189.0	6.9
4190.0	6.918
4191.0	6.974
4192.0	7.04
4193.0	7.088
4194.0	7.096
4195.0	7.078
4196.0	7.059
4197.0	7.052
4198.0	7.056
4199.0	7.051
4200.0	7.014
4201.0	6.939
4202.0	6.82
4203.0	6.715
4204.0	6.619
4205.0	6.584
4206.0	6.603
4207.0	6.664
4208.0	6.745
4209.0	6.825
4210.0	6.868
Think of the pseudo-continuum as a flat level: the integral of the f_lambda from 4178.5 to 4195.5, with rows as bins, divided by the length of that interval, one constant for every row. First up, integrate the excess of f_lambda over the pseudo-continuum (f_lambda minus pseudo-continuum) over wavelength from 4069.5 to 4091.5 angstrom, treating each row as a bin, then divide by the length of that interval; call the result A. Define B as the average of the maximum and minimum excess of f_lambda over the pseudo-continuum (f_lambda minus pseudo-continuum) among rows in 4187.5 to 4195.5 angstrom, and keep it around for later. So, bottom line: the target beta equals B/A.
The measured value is 0.0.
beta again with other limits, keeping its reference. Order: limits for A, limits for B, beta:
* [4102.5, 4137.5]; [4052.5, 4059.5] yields 0.7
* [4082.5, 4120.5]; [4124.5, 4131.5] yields 0.8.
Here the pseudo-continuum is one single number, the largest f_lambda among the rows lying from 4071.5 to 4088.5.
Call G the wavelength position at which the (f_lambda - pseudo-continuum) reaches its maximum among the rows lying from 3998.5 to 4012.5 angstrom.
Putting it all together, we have 4010.0 angstrom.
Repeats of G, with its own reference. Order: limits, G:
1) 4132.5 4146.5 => 4139.0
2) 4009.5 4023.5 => 4023.0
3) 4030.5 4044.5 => 4043.0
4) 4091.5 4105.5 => 4092.0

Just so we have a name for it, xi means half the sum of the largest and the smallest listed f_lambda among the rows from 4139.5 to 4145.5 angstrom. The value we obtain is 6.35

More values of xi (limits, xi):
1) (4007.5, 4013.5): 6.33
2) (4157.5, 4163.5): 7.22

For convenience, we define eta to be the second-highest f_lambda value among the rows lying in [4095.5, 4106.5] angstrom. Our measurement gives 5.878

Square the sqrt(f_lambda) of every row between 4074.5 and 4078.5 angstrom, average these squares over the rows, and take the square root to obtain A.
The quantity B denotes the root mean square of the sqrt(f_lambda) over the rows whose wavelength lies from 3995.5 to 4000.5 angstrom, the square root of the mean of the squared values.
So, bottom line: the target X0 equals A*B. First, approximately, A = 2.51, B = 2.47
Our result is 6.21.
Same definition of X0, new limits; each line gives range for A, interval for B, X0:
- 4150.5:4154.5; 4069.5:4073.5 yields 6.68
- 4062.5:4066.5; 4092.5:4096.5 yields 6.52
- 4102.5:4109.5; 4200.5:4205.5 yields 6.12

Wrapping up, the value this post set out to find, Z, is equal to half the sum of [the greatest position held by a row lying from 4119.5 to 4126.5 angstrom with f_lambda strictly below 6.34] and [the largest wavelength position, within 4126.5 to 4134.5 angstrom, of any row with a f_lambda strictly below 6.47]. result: 4129.5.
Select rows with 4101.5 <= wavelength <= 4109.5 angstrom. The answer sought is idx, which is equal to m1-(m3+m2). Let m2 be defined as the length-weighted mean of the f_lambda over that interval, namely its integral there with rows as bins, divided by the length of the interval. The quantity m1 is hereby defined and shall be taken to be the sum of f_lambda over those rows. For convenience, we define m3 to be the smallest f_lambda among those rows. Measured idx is 33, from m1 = 45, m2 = 5.6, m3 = 5.469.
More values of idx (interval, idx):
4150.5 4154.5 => 14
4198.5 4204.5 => 28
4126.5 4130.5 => 13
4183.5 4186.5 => 7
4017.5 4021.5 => 13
